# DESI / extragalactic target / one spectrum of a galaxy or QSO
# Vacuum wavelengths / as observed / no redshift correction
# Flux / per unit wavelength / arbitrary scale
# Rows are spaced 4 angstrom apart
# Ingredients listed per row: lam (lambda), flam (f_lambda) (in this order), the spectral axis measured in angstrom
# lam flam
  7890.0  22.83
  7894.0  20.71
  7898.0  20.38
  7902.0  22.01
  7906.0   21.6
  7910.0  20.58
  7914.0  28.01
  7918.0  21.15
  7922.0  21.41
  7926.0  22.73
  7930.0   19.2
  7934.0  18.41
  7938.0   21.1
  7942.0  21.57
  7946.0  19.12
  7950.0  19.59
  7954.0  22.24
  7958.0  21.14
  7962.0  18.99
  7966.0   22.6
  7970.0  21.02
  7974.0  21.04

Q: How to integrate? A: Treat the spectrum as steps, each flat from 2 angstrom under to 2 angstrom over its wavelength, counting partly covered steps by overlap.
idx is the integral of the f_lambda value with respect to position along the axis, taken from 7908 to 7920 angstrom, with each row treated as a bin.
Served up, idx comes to 279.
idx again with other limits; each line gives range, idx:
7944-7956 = 244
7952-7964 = 249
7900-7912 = 257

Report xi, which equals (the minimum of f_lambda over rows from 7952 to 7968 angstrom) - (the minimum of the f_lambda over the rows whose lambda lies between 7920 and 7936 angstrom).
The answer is 0.6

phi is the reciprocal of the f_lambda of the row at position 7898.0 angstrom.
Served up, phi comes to 0.049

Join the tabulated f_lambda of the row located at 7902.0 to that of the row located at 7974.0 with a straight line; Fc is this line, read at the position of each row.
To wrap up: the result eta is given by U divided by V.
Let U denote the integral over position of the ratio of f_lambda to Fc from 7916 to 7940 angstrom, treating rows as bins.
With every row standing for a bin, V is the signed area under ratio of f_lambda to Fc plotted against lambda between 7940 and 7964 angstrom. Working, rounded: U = 22.9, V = 23.0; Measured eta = 1.00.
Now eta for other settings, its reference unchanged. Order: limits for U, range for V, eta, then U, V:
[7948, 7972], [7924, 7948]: 1.04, 23.7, 22.7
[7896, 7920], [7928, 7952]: 1.10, 24.4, 22.1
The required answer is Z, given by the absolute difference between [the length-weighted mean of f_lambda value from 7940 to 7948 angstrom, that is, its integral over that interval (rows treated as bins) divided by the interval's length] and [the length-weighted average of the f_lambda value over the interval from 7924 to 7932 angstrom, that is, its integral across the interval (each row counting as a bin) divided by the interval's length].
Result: 0.62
